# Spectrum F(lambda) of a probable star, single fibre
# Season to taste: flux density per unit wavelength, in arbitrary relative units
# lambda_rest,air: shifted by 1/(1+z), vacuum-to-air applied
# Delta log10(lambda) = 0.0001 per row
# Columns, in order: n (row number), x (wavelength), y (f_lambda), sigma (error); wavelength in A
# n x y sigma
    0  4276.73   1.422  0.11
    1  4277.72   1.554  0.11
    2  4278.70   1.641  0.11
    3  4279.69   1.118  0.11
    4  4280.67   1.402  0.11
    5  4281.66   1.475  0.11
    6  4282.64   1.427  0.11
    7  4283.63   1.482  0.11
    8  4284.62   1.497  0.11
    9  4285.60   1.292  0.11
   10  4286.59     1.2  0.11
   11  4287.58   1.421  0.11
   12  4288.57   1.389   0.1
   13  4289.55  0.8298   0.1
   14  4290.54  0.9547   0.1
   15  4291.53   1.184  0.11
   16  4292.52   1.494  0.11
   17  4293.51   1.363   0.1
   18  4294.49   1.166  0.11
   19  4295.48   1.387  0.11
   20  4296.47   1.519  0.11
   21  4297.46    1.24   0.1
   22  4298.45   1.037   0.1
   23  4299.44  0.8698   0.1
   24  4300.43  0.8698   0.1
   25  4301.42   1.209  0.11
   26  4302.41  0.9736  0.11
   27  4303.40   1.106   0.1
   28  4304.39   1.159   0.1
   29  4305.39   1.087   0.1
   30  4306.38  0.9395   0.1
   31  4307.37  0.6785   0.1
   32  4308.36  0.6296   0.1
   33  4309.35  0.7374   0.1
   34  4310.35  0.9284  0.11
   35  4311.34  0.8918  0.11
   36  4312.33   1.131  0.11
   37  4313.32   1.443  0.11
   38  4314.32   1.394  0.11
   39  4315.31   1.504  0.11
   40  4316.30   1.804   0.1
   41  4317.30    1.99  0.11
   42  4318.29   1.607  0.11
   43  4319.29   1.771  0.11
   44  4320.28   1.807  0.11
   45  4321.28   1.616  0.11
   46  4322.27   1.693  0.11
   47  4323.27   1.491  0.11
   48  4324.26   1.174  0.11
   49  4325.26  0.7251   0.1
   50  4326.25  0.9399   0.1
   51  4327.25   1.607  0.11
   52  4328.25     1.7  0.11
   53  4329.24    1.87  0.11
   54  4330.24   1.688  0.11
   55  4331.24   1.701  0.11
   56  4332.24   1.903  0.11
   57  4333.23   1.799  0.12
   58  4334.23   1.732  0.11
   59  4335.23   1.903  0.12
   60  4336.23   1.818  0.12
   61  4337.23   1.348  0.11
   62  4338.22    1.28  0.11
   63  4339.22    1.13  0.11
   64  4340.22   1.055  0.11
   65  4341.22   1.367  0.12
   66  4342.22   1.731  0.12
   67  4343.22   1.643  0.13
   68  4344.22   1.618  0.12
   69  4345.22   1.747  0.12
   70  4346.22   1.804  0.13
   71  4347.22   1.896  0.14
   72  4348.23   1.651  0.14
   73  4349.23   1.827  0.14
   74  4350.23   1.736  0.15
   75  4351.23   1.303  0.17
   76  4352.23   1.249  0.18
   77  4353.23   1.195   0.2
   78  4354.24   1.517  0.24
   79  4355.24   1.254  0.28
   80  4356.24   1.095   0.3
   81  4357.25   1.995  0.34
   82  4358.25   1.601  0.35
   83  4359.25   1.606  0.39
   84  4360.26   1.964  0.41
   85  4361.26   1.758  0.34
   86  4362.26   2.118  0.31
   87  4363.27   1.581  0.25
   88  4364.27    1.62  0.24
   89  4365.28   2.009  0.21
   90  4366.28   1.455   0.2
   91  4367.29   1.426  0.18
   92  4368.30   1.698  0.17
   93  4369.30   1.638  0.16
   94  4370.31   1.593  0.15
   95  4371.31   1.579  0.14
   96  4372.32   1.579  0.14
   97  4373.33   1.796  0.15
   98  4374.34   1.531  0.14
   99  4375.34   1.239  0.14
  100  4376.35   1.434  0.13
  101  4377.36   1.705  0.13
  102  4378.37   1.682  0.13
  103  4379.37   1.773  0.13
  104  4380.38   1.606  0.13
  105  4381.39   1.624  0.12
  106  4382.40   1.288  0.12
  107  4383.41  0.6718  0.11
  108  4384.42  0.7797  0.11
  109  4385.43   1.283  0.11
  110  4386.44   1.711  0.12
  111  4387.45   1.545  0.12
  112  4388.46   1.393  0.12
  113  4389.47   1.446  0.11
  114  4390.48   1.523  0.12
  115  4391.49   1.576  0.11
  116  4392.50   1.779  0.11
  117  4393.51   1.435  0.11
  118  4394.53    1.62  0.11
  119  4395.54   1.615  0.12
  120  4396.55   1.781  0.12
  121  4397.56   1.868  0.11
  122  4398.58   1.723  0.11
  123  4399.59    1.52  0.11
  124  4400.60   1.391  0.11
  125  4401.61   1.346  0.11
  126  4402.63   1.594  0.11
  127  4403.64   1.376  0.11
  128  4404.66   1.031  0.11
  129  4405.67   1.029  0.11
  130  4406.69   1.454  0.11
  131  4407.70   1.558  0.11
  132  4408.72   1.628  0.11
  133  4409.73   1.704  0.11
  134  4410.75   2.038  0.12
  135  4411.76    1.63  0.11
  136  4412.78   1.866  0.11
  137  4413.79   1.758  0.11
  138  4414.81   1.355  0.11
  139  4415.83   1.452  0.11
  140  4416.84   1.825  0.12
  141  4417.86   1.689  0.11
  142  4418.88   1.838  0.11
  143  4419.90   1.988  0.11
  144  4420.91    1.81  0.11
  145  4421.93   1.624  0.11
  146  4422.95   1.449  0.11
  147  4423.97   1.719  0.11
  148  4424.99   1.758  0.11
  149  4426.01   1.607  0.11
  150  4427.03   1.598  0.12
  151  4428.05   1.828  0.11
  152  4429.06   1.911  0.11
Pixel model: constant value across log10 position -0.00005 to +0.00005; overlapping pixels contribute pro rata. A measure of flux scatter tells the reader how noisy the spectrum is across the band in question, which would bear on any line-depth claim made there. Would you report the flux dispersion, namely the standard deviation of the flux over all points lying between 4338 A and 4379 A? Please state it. 0.26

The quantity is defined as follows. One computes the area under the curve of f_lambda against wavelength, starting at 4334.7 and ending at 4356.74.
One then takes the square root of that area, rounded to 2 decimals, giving 5.76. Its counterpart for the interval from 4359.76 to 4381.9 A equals 6.05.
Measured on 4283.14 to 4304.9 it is 5.13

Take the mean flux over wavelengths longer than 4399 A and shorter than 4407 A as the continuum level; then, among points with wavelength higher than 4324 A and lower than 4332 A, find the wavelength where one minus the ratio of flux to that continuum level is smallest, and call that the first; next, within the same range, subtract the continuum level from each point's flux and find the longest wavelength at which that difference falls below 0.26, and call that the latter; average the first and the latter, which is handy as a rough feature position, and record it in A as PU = 4327.7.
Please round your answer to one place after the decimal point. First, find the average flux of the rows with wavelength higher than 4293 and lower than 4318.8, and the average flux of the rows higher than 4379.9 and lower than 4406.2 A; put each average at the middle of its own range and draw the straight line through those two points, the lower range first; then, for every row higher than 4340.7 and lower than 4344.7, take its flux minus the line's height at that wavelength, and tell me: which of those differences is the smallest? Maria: 0.1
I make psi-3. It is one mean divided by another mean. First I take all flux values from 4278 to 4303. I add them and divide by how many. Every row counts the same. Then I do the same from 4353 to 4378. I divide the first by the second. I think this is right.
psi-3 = 0.79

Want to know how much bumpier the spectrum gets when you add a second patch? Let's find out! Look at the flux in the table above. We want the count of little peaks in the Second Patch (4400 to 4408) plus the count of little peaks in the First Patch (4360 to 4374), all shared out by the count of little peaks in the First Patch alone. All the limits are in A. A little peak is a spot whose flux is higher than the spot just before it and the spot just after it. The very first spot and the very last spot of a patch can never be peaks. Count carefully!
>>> 1.3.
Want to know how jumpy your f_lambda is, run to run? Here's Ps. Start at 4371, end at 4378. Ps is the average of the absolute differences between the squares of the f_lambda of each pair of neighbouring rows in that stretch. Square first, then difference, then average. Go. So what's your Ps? 0.63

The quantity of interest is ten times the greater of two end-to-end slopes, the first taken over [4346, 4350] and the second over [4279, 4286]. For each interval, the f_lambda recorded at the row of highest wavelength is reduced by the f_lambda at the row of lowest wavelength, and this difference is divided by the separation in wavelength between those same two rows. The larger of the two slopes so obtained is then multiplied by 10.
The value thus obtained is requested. 0.29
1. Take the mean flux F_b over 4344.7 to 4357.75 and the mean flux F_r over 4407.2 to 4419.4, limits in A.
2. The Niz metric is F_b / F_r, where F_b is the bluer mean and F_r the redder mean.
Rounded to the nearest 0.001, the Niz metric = 0.920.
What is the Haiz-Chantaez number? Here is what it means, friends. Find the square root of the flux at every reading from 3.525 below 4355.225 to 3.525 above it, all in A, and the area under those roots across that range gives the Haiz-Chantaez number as 8.3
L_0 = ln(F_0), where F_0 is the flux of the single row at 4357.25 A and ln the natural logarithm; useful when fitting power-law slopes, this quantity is 0.7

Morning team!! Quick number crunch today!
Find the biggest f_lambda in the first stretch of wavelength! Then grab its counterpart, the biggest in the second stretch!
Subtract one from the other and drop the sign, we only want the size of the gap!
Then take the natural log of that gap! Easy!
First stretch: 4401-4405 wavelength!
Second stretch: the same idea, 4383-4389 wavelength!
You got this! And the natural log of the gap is -2.1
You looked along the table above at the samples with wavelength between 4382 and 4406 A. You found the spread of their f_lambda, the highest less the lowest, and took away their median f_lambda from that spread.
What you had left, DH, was -0.29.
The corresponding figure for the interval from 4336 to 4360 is -0.66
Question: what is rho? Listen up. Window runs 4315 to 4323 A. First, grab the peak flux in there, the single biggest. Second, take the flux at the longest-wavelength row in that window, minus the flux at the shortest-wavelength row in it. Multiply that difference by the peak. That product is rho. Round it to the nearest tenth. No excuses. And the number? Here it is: 0.4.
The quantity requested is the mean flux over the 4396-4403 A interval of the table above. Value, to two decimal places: 1.60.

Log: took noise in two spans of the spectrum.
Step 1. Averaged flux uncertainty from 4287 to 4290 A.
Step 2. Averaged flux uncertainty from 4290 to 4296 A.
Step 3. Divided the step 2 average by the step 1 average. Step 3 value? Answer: 1.03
